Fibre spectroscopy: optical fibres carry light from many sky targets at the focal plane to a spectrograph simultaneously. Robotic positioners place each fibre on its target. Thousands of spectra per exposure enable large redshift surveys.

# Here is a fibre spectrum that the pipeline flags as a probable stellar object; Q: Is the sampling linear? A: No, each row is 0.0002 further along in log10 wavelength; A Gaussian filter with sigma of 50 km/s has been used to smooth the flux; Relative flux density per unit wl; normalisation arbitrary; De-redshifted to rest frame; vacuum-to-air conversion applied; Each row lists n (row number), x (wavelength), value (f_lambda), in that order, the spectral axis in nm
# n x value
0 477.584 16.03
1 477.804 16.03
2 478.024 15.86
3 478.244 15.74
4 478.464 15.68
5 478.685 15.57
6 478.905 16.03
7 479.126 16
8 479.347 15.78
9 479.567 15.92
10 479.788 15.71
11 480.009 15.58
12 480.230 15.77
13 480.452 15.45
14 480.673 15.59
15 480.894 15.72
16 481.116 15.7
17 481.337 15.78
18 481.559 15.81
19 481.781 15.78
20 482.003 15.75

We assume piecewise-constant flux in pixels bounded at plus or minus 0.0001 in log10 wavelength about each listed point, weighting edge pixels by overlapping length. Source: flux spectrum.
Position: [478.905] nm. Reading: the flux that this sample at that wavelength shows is 16.03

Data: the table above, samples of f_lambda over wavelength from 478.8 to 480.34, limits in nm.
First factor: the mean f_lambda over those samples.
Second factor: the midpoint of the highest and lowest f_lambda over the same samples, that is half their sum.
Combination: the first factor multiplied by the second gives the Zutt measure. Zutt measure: 250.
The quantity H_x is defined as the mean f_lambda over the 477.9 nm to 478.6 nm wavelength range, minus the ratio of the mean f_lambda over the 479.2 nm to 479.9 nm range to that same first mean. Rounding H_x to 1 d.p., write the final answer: 14.8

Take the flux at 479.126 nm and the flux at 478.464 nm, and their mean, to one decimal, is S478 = 15.8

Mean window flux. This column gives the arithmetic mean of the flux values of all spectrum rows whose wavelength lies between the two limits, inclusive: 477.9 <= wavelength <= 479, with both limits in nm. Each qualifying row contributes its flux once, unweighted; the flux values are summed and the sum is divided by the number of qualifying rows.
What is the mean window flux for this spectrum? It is 15.78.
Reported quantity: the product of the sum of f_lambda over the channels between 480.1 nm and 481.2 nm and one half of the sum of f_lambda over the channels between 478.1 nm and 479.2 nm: 3091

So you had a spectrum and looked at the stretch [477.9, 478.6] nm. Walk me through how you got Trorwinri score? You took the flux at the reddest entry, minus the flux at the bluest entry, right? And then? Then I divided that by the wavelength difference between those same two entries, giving -0.41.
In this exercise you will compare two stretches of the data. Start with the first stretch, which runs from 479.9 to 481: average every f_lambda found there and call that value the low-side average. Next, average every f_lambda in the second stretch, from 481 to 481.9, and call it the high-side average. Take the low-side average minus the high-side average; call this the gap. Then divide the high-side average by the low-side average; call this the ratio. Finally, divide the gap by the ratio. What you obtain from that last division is -0.14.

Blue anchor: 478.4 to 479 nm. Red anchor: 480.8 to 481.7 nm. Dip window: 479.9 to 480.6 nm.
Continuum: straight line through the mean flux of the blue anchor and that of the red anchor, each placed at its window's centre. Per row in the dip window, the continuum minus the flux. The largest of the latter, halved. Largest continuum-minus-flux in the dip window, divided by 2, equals 0.15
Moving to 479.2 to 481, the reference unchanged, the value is 0.15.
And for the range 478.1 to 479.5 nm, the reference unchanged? 0.09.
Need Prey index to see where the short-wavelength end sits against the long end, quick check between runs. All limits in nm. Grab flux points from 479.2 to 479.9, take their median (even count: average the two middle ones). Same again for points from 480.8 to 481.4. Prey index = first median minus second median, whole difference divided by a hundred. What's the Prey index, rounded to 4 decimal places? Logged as 0.0006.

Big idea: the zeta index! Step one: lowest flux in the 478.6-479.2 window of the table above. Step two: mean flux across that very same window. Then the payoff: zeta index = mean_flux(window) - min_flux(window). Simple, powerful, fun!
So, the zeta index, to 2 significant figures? 0.30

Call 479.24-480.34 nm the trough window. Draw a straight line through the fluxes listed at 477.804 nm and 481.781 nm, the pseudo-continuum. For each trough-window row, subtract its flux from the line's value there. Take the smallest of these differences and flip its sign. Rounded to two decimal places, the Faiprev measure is 0.00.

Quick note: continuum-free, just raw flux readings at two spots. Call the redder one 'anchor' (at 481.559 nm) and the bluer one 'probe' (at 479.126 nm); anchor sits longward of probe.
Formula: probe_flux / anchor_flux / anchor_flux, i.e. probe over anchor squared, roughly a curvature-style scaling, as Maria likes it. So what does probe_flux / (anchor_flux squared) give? 0.0640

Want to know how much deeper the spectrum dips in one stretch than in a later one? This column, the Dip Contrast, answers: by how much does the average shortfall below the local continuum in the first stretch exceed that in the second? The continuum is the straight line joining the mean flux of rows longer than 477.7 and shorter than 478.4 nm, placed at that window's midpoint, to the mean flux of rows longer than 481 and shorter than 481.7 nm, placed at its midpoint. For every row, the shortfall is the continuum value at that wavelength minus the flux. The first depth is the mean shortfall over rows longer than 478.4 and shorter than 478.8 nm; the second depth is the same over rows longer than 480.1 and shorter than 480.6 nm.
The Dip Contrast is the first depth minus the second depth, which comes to 0.05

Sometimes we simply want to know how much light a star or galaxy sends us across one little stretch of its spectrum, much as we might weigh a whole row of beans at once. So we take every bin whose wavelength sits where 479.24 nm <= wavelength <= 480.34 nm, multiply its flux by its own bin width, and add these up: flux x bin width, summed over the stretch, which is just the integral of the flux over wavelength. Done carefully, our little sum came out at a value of 17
